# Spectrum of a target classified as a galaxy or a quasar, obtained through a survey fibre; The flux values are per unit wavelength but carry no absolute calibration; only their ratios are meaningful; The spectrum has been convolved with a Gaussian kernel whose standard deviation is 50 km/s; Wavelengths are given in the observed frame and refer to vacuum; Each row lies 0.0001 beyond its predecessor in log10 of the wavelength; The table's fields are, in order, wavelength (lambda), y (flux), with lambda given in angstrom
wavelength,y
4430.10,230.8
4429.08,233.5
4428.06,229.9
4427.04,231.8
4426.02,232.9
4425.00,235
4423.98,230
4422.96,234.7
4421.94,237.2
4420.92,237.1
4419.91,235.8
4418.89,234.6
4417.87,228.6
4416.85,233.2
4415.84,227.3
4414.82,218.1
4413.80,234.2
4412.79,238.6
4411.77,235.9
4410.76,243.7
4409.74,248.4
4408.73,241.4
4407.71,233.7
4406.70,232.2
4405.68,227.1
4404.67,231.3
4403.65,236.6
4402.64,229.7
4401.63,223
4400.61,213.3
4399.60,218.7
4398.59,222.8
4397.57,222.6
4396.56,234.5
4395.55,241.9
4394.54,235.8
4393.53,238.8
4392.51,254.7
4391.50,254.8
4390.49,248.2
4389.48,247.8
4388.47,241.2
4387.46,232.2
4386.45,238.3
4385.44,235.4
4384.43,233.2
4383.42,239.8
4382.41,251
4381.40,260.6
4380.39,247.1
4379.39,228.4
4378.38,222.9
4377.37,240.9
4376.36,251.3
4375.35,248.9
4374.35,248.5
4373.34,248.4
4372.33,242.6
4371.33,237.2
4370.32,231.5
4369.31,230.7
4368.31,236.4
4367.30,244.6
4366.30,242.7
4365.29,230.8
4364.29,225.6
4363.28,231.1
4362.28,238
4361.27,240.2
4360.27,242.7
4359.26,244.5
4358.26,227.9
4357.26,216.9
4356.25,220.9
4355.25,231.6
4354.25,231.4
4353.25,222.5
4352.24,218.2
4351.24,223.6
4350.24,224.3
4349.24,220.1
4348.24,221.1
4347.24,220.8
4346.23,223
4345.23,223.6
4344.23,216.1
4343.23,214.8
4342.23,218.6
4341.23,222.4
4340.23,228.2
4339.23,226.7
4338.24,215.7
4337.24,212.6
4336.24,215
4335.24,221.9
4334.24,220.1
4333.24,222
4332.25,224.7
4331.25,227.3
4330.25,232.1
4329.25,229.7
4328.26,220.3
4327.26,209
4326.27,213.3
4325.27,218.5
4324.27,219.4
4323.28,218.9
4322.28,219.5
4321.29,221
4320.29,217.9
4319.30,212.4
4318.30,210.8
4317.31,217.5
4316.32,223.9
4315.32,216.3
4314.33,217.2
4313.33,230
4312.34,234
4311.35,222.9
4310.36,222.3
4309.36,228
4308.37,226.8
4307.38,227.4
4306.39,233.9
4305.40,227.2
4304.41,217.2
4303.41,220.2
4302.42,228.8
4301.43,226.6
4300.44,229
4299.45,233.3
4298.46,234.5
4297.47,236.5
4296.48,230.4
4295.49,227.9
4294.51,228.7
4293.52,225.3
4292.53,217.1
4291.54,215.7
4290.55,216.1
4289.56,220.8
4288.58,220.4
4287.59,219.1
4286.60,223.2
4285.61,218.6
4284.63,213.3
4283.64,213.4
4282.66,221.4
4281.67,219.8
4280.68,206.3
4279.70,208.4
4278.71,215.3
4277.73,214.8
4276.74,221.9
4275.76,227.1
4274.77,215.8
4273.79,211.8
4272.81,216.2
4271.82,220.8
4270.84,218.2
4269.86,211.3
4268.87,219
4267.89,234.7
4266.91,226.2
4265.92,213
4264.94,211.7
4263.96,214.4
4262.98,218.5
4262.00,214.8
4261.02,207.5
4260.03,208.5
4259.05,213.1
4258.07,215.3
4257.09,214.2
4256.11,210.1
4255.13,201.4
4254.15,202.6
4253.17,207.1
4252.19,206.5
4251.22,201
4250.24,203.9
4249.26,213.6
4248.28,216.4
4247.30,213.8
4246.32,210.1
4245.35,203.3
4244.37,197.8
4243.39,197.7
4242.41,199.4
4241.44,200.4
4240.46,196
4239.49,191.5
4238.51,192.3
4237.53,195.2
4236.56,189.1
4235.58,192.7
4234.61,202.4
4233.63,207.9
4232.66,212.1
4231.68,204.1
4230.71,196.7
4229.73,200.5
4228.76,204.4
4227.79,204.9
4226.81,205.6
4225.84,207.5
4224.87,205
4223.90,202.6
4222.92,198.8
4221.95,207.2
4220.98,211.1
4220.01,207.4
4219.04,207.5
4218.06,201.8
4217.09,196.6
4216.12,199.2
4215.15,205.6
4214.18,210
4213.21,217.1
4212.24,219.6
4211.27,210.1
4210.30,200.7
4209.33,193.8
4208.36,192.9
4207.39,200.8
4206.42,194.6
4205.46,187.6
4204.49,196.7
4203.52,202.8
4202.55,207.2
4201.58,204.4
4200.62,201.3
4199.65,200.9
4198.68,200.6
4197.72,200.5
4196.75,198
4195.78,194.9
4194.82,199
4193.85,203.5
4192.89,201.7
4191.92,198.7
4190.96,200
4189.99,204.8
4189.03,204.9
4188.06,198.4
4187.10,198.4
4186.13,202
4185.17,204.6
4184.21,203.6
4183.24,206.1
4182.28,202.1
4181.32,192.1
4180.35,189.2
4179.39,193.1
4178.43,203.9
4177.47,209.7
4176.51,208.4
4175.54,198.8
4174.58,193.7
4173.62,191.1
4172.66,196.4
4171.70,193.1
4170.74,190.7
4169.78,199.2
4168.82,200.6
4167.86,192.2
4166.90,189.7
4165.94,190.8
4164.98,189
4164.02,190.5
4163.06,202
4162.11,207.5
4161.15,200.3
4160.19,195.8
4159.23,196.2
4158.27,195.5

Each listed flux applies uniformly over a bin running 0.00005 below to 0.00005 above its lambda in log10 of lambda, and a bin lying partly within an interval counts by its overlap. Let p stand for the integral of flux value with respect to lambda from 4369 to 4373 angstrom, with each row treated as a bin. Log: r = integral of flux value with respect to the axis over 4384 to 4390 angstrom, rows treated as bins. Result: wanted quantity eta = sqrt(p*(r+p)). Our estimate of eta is 1497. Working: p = 944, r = 1429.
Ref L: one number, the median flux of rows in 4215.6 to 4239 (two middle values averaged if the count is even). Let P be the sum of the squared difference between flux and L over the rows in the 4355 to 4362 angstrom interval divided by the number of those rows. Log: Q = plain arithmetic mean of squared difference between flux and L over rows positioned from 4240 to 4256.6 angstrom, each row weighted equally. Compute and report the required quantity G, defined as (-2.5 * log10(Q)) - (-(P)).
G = 923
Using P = 927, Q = 38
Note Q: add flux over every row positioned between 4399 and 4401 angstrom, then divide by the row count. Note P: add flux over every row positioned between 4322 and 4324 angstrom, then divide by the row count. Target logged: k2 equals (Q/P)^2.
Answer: 0.97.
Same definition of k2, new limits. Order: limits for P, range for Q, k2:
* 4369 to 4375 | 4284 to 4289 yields 0.83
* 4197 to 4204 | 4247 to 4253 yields 1.07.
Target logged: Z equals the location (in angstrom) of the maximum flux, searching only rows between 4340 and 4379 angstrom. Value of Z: 4376.36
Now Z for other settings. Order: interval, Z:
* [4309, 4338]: 4312.34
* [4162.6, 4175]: 4163.06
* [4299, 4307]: 4306.39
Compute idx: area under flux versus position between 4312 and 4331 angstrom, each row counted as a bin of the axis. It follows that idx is 4181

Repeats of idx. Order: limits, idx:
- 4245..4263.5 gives 3879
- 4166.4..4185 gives 3677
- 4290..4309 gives 4302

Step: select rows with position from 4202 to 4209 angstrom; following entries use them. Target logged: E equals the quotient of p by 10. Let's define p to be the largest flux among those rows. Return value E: 20.7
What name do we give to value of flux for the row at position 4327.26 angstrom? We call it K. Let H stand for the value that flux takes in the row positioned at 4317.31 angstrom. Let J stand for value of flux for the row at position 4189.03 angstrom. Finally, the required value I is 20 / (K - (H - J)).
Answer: 0.102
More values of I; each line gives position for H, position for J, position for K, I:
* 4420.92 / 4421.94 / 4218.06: 0.099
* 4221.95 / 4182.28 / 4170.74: 0.108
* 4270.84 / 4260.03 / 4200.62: 0.104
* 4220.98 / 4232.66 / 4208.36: 0.103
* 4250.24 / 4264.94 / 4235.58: 0.100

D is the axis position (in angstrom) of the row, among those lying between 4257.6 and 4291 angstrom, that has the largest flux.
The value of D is 4267.89 angstrom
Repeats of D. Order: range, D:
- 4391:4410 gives 4391.50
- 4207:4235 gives 4212.24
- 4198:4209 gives 4202.55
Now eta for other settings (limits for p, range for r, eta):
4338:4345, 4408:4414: 2150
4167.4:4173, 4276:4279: 1384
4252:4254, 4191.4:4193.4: 579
